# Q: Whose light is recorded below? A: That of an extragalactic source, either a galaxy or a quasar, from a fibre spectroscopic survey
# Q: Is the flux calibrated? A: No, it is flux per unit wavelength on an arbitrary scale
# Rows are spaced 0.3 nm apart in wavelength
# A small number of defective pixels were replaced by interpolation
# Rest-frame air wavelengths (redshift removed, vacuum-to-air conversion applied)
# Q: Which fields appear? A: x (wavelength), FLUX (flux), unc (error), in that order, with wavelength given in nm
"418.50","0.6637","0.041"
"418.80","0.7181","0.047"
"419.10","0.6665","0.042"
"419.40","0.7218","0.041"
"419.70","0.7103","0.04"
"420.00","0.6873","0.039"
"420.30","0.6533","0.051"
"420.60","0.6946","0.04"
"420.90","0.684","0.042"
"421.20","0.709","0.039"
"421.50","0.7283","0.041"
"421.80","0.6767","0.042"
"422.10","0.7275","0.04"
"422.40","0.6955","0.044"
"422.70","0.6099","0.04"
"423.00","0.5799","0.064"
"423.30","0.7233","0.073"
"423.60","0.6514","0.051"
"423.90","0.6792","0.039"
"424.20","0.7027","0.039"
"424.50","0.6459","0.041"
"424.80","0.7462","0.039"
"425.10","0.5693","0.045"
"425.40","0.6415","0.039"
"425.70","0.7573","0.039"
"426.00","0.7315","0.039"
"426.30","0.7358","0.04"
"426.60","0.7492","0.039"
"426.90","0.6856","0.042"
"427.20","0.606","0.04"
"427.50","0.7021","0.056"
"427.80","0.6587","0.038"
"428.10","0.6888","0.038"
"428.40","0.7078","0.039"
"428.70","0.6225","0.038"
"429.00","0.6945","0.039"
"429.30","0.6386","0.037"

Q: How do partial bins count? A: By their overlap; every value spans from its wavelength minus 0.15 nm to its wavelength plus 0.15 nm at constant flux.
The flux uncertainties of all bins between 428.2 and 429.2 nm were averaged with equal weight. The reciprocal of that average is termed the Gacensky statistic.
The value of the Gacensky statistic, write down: 25.9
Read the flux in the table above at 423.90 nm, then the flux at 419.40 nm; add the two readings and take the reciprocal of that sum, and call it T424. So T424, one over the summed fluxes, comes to 0.71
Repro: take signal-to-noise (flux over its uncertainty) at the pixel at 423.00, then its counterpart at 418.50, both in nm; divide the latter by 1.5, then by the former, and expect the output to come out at 1.2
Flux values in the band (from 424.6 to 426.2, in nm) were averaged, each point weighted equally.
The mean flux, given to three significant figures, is 0.689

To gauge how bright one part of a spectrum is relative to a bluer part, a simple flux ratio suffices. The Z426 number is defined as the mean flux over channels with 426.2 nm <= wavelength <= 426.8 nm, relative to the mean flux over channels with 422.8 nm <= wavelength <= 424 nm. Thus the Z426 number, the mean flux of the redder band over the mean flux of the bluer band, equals 1.13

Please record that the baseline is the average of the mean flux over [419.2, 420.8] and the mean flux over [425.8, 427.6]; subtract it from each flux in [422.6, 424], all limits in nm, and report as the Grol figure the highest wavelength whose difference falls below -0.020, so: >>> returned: 423.60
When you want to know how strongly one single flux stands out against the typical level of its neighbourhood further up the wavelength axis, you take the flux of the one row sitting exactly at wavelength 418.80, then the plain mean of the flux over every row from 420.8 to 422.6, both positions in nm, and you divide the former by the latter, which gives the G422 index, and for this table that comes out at 1.02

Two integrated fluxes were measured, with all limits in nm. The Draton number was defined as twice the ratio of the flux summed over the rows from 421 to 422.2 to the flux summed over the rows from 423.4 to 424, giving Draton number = 4.3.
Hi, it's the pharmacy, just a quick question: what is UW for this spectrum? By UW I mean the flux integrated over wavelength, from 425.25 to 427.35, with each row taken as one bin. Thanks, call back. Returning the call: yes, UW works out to 1.5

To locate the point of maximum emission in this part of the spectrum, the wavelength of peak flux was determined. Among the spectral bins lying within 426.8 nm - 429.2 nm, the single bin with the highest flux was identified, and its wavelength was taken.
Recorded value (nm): 428.40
